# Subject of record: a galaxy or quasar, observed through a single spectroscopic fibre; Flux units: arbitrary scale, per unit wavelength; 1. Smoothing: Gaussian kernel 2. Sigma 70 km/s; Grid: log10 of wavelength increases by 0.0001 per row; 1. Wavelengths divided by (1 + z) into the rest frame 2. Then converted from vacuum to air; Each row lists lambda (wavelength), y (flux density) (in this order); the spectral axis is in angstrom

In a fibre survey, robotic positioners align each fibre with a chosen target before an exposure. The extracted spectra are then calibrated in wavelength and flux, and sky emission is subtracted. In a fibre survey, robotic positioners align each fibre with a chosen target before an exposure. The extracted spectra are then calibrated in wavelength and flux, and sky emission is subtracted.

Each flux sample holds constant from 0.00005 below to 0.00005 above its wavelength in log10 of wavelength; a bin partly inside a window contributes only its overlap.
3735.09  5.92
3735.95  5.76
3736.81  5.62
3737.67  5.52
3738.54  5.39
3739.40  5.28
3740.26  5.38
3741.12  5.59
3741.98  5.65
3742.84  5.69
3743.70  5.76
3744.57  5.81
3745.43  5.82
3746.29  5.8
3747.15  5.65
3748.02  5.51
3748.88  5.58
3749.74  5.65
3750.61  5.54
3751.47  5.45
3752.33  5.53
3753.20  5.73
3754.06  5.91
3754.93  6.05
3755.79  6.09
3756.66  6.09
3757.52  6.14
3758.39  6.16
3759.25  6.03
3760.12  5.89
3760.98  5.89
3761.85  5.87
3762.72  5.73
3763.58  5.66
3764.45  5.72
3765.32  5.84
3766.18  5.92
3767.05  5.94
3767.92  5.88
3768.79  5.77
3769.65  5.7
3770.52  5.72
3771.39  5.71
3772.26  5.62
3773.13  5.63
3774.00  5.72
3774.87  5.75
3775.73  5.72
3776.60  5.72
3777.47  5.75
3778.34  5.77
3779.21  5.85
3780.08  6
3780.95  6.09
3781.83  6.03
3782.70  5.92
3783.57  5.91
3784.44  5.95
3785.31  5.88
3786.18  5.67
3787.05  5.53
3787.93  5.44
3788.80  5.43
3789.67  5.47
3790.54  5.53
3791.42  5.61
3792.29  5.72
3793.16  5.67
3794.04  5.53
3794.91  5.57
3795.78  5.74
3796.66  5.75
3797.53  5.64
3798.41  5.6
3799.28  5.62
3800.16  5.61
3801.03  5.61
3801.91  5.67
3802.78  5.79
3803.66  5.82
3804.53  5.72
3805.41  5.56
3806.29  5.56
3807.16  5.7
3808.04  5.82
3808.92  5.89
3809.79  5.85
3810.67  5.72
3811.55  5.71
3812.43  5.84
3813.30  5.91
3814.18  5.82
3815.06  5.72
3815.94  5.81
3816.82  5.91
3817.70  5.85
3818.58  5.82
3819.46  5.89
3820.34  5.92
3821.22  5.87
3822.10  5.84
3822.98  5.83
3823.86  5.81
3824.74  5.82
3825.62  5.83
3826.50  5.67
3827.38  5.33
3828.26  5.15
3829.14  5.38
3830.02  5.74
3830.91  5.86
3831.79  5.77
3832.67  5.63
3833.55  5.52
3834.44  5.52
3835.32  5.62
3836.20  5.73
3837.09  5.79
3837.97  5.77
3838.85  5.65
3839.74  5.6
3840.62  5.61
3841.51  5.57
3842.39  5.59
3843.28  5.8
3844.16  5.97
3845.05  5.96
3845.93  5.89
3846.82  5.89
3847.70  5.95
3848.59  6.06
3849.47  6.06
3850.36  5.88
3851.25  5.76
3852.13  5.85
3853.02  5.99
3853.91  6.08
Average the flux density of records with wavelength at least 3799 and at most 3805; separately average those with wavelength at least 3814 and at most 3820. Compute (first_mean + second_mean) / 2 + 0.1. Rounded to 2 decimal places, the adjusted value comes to 5.86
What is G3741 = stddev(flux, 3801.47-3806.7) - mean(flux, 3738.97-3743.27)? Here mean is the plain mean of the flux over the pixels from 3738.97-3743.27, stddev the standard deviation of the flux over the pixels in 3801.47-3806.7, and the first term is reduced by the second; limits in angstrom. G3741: -5.4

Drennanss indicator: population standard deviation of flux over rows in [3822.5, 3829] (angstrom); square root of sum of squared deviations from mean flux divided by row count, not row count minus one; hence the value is 0.26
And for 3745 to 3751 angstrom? 0.11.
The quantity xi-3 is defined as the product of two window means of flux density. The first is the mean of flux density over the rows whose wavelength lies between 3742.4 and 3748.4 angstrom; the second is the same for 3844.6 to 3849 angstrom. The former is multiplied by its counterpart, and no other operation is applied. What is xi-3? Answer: 34.0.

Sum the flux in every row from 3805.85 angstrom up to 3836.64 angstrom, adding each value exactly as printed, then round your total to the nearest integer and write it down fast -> 201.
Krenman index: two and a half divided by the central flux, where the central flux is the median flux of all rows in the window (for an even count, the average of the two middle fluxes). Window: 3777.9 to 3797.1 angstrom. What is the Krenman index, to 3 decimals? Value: 0.436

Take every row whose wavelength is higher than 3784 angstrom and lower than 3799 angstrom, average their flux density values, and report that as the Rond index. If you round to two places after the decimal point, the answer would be 5.63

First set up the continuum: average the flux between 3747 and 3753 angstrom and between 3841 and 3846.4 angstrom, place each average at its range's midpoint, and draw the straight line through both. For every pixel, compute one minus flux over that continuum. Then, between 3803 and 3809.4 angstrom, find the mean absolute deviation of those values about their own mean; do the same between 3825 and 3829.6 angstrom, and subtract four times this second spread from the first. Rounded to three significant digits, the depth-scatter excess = -0.139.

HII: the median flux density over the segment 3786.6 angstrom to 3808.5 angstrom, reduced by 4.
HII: 1.61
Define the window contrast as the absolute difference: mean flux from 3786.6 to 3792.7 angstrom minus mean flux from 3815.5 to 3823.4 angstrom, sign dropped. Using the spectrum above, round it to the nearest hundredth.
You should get 0.33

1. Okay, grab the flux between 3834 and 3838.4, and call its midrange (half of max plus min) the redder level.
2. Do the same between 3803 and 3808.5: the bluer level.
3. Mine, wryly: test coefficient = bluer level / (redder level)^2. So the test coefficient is 0.178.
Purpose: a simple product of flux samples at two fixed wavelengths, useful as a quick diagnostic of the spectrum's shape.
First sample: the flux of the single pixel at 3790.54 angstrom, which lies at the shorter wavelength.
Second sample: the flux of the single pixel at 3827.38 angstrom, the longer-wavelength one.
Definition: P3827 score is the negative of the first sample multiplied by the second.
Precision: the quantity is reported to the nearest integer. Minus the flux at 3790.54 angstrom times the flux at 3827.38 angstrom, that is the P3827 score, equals -29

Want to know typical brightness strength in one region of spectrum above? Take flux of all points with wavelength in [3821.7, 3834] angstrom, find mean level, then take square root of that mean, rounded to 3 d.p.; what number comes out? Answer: 2.378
